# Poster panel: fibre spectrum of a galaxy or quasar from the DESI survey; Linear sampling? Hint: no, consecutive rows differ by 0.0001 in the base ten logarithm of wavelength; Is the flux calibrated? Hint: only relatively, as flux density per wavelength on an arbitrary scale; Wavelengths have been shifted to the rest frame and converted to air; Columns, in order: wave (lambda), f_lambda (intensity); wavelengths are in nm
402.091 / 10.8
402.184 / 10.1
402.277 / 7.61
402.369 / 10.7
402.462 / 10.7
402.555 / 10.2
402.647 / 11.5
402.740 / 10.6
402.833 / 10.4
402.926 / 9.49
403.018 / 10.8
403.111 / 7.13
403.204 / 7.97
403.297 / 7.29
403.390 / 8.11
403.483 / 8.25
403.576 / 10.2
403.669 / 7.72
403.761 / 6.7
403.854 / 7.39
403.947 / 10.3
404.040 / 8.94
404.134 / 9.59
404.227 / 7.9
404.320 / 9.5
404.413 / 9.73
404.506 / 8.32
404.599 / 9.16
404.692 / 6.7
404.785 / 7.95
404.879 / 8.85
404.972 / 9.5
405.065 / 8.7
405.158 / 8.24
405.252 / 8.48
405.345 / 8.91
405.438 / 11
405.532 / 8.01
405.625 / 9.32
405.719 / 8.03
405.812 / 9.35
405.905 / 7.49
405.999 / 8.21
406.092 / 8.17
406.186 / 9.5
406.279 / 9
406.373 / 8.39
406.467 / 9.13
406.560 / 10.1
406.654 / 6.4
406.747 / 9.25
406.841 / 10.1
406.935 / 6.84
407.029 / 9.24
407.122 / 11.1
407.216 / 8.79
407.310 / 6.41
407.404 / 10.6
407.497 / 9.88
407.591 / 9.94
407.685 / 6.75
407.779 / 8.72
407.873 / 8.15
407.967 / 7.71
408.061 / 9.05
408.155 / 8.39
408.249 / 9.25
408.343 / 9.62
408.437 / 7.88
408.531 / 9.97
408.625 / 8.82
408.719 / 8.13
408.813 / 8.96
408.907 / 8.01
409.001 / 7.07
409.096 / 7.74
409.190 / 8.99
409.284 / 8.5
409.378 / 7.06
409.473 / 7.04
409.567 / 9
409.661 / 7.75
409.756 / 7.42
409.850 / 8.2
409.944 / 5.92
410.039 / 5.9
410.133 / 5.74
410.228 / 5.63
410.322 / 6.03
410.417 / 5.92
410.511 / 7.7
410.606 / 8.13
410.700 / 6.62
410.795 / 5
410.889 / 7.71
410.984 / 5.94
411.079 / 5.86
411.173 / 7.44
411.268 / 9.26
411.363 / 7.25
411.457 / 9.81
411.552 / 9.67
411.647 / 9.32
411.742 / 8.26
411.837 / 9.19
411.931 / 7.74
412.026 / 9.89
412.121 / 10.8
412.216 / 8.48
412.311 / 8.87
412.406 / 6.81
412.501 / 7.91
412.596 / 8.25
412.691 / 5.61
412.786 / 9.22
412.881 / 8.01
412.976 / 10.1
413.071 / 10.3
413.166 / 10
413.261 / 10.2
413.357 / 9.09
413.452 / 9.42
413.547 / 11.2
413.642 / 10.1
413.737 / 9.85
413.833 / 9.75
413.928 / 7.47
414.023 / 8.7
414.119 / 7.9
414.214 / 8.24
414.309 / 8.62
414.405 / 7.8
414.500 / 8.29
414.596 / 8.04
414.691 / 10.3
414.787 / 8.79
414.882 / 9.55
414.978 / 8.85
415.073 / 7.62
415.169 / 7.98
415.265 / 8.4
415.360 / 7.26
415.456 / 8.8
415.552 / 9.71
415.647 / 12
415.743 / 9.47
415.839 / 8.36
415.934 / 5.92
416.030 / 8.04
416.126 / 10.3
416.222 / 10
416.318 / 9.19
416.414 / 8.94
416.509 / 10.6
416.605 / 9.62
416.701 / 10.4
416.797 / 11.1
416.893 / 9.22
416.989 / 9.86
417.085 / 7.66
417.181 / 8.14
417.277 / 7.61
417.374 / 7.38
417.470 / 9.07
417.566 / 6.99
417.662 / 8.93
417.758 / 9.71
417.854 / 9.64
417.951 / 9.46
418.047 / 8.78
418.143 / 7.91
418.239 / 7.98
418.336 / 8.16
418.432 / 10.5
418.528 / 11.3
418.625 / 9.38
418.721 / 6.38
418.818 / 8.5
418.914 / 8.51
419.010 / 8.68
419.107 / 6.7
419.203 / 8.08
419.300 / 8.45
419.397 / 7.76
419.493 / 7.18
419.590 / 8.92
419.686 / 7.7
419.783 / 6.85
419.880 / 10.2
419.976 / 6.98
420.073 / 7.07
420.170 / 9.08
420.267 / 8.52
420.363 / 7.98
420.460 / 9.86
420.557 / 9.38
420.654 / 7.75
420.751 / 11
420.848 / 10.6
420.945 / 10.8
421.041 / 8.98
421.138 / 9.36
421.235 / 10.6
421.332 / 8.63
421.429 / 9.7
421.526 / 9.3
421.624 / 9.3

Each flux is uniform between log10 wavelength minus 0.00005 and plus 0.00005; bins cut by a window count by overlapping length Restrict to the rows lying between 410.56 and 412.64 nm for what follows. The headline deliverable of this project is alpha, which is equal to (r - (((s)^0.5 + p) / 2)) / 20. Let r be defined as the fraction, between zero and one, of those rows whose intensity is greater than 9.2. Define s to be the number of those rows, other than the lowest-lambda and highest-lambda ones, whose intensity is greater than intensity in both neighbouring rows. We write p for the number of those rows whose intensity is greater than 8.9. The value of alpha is -0.22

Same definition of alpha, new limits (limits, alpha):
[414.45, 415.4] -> -0.08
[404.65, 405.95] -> -0.16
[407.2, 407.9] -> -0.10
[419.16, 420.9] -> -0.22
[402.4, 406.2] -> -0.57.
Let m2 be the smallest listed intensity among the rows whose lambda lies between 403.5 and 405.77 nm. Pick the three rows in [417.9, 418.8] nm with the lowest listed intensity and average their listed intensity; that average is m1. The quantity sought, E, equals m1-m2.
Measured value 0.7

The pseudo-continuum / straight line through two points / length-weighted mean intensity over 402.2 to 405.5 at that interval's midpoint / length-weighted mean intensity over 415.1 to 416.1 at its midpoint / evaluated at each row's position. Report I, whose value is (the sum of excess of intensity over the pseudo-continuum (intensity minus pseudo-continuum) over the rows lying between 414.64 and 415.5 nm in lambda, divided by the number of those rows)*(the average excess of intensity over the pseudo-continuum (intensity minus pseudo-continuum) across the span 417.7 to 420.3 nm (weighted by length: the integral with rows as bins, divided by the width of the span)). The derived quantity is 0.00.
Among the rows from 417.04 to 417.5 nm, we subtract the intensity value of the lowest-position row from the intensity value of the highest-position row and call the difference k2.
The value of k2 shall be 1.4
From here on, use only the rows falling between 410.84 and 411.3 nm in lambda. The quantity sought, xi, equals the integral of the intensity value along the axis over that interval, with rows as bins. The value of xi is 3.3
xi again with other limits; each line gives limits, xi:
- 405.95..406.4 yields 3.9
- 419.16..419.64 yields 3.9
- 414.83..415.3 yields 4.0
